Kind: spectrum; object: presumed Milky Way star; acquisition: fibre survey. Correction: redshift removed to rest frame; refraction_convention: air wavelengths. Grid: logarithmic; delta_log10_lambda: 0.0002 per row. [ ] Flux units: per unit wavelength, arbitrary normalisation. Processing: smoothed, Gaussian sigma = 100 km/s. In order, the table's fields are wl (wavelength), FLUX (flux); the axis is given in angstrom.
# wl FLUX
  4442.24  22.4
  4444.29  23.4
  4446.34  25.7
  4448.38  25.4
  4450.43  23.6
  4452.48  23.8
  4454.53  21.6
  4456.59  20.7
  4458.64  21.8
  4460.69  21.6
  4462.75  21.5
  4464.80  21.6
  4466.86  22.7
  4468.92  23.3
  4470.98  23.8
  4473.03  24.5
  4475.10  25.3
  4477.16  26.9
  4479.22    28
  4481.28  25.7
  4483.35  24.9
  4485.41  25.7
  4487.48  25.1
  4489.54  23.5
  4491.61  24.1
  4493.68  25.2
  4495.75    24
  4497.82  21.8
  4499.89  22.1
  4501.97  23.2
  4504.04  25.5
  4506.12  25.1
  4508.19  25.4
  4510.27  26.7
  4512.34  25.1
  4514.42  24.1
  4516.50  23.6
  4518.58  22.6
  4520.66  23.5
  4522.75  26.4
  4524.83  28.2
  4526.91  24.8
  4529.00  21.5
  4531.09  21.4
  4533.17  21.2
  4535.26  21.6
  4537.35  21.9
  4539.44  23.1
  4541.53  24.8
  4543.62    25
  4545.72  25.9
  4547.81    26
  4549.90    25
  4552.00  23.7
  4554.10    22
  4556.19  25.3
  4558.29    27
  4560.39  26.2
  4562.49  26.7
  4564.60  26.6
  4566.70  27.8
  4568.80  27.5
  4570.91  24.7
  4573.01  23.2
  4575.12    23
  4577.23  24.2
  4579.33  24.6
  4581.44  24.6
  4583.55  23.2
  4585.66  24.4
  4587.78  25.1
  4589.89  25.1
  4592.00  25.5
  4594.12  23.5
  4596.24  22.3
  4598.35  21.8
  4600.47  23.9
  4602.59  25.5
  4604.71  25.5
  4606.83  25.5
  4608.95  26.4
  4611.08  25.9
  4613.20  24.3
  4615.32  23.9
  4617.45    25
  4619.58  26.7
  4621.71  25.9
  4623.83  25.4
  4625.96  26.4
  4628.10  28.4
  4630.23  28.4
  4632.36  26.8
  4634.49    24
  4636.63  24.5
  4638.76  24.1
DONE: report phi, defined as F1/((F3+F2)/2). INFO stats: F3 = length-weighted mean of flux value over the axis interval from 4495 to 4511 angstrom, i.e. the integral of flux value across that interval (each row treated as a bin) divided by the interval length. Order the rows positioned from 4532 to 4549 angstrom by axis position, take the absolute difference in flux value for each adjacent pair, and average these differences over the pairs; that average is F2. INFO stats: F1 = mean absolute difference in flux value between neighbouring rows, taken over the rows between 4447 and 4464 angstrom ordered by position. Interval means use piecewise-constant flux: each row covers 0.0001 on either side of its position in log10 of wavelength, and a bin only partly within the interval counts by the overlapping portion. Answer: 0.075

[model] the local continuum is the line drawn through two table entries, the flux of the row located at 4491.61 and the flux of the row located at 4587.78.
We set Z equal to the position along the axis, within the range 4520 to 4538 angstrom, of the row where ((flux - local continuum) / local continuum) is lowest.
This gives 4533.17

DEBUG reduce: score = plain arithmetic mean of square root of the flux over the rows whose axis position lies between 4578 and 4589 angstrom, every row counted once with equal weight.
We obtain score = 4.94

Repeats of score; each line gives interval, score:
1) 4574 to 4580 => 4.89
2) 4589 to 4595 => 4.97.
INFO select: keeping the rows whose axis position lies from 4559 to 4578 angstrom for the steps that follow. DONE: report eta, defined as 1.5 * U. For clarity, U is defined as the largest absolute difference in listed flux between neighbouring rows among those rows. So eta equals 4.2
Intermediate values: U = 2.80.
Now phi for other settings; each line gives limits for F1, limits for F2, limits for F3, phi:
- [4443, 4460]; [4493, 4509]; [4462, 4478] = 0.101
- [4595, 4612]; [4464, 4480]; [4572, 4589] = 0.064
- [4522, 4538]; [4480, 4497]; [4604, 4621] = 0.103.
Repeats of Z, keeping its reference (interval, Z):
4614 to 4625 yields 4615.32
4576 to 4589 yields 4583.55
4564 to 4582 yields 4575.12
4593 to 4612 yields 4598.35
